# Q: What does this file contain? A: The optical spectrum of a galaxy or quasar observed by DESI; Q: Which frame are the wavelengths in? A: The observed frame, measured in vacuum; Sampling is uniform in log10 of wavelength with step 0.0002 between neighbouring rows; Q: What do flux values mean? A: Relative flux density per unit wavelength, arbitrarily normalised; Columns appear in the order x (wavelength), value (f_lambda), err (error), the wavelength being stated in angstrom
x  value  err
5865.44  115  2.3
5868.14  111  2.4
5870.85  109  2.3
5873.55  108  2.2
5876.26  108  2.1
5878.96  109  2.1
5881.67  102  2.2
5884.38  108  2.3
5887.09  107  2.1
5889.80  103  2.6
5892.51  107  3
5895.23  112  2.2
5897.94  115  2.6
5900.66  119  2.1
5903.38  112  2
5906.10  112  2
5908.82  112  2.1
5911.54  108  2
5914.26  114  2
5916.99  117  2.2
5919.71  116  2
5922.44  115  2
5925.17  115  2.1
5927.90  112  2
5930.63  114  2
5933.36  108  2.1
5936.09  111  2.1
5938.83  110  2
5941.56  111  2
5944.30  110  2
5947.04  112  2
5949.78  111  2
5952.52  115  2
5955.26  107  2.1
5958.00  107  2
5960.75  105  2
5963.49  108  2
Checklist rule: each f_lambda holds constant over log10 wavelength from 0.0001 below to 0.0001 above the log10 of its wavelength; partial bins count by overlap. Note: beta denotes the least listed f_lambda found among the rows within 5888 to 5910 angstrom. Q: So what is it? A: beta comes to 103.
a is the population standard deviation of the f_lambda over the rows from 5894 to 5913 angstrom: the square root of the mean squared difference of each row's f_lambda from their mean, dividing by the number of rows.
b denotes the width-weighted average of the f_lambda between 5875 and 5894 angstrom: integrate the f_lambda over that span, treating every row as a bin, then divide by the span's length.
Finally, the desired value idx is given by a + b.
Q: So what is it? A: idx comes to 109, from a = 3.1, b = 106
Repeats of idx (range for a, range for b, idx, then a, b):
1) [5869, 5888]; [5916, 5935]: 116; 2.2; 114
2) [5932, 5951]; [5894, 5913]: 114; 1.2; 113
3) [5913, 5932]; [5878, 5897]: 108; 1.5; 107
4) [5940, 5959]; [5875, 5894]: 109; 2.6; 106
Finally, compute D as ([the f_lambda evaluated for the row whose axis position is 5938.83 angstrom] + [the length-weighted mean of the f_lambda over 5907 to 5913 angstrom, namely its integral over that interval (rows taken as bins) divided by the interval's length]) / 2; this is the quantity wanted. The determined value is 110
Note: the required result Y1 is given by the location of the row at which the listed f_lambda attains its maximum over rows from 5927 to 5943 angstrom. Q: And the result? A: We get 5930.63 angstrom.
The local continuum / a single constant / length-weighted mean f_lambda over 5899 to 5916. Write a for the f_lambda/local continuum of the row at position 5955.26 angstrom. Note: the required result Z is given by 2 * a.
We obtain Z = 1.90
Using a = 0.95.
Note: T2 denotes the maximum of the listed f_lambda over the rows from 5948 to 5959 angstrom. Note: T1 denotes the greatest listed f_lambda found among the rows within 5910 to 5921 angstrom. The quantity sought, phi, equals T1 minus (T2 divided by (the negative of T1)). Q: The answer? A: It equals 118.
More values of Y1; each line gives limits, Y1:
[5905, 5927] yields 5916.99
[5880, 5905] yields 5900.66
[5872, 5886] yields 5878.96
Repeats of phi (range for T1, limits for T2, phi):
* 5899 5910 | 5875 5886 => 120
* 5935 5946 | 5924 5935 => 112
